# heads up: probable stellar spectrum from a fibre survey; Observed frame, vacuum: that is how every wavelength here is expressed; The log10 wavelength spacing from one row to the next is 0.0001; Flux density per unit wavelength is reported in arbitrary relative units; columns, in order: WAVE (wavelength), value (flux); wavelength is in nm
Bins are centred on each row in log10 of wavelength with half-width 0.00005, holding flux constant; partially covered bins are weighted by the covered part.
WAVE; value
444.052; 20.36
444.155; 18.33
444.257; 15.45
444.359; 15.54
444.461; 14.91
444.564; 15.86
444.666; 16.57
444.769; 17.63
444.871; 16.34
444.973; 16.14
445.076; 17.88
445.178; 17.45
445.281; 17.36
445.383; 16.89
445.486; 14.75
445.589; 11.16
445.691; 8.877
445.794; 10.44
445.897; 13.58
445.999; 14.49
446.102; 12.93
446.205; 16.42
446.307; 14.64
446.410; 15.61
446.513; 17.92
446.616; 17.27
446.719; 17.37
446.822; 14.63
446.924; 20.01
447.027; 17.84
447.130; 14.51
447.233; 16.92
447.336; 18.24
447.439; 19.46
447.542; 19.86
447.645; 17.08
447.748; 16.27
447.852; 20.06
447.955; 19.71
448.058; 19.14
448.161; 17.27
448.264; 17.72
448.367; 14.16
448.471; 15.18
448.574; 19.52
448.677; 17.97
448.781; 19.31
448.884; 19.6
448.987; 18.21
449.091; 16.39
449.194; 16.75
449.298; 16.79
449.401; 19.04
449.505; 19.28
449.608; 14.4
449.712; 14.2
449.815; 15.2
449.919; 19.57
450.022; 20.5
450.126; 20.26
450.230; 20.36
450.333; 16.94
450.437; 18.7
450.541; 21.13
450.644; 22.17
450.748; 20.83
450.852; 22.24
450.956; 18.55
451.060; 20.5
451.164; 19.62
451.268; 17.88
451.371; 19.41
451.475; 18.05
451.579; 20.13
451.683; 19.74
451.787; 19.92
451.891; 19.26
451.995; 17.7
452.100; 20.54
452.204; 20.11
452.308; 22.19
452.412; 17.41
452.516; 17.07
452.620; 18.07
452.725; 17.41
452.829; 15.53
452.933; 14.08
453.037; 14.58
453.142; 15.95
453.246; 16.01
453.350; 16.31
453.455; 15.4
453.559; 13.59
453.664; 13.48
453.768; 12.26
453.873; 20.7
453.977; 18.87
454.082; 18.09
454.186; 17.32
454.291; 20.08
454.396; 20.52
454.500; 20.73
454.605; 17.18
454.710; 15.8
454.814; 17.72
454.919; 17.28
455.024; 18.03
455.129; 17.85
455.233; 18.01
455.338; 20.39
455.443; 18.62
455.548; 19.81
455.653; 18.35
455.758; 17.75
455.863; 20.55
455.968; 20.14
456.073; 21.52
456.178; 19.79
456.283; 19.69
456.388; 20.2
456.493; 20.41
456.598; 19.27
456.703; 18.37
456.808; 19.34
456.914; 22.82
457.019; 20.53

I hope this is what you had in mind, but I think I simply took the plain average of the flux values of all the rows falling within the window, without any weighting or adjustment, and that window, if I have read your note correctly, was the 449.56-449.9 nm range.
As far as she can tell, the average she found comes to 15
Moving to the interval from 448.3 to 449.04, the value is 18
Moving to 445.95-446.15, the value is 14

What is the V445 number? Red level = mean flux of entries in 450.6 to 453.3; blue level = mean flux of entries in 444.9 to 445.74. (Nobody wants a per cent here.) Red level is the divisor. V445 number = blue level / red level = 0.81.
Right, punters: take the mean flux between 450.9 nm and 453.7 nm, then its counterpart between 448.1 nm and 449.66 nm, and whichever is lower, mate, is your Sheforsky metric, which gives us 17.4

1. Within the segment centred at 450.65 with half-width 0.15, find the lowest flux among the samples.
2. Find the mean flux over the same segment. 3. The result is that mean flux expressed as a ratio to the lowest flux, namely 1.03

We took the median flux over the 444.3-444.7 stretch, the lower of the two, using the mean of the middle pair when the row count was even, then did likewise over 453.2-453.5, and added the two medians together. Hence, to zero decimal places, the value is 32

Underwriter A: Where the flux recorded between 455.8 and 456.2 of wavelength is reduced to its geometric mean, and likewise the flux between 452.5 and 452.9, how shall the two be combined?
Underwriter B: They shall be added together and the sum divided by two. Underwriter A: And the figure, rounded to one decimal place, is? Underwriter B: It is 18.7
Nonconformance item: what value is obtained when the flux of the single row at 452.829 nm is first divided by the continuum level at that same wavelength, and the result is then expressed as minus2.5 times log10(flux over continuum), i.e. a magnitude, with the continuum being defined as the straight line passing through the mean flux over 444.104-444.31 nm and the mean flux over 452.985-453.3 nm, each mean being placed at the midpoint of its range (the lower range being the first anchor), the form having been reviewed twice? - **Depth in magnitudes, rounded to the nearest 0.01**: 0.00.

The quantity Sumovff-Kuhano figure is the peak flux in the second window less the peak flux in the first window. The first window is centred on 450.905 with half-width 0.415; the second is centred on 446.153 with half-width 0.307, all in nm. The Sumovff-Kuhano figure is -6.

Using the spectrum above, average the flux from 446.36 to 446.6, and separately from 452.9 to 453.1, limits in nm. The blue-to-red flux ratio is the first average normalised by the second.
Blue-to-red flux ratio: 1.17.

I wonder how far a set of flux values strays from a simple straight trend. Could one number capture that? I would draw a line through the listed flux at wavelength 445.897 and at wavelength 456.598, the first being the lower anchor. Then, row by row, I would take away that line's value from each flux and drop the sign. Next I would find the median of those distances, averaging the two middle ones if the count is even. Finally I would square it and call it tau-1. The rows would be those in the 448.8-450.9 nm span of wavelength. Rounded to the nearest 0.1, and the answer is 13.6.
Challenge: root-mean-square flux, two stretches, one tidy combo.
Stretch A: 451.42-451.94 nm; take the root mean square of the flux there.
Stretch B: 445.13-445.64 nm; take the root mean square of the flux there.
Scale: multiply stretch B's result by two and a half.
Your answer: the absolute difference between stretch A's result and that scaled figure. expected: 20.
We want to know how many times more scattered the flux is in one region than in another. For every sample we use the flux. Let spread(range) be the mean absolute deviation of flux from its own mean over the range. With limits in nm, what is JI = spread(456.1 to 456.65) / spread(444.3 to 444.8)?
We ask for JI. 0.43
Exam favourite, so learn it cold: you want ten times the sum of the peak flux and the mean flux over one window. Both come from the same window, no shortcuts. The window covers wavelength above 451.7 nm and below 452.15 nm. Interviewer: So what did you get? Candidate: 399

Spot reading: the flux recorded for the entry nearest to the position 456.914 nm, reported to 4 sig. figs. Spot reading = 22.82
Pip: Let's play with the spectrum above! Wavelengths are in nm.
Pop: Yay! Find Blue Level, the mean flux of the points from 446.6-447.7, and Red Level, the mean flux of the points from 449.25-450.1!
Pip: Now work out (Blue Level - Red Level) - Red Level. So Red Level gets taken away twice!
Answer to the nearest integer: -17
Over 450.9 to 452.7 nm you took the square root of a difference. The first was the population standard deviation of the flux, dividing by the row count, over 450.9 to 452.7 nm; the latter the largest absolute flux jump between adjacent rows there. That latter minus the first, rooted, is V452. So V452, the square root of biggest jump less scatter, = 1.9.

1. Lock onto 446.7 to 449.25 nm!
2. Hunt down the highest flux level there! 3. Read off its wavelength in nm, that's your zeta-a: 447.852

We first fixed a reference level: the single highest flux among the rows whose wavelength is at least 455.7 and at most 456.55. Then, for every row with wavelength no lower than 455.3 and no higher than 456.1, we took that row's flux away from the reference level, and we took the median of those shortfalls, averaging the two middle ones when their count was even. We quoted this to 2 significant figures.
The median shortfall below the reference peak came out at 1.5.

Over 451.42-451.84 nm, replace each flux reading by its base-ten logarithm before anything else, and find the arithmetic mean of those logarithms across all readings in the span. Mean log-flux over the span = 1.289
